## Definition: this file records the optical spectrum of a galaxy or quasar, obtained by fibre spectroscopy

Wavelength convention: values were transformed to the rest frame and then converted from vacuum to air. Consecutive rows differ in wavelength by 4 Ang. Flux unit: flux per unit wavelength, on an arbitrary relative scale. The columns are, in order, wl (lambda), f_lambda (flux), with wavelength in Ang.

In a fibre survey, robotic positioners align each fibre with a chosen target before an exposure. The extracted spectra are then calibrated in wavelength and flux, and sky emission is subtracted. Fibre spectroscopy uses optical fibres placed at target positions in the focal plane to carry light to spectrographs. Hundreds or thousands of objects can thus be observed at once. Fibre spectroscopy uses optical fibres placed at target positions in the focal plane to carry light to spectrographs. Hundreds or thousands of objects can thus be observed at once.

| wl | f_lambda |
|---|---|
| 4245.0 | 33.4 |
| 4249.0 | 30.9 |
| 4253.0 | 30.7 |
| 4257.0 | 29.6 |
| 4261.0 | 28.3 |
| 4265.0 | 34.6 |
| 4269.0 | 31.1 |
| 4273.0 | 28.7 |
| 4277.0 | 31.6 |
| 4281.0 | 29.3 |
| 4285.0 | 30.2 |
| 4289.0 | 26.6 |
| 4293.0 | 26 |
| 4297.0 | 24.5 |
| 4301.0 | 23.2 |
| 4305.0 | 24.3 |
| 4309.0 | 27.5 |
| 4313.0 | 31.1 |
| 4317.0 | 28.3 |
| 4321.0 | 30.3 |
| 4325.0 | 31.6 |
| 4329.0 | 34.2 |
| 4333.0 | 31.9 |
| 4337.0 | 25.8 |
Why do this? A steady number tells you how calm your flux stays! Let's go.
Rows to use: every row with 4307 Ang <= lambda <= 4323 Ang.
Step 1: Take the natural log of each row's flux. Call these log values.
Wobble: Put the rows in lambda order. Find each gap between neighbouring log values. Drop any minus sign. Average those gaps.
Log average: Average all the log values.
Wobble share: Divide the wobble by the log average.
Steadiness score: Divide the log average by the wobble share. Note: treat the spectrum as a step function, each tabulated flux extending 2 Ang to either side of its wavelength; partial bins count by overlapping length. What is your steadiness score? 120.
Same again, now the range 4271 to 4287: 171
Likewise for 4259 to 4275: 90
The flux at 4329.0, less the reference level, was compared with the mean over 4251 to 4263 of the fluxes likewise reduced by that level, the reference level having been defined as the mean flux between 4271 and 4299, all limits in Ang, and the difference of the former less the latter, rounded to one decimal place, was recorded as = 4.7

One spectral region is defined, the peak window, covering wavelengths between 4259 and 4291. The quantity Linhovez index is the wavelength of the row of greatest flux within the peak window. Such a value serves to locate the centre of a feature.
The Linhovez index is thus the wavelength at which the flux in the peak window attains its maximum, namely 4265.0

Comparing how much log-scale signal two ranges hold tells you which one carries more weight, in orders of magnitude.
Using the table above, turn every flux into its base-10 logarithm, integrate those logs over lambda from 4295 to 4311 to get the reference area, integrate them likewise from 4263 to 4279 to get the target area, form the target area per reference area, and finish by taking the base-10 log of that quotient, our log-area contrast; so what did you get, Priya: 0.031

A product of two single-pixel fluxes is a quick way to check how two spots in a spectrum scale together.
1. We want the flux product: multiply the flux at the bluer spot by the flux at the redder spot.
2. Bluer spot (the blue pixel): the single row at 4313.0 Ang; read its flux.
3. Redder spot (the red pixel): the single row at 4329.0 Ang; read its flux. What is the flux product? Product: 1064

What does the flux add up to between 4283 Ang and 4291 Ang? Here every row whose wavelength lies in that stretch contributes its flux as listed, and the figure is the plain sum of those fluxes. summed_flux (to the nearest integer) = 57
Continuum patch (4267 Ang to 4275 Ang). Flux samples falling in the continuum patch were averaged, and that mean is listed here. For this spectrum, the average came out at 30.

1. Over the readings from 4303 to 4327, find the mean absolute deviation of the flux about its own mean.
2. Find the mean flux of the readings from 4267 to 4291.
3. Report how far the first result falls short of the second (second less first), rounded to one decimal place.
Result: 27.4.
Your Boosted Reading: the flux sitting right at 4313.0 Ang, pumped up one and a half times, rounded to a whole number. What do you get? 47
